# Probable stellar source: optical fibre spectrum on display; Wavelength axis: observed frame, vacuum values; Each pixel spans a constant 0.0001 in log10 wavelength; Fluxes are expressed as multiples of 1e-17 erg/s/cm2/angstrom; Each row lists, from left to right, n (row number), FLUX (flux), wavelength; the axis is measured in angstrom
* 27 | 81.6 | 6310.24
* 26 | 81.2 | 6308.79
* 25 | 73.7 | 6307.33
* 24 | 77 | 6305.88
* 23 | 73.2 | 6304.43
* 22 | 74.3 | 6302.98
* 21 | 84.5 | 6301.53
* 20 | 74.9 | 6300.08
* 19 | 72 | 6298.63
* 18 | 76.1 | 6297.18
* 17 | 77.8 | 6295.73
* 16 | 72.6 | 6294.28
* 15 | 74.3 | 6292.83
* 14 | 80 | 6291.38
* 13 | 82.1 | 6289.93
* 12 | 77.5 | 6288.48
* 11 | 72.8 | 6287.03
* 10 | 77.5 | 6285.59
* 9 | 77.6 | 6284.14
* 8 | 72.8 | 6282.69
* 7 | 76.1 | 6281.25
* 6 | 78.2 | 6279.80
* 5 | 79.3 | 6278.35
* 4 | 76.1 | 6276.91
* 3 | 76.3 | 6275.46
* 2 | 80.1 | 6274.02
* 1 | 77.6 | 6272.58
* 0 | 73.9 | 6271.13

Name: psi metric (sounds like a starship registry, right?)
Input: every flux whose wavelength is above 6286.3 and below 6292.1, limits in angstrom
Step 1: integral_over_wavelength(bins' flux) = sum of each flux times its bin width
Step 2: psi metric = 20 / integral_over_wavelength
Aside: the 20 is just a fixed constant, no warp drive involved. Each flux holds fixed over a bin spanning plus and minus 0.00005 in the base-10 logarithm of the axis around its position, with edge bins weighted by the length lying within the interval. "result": 0.04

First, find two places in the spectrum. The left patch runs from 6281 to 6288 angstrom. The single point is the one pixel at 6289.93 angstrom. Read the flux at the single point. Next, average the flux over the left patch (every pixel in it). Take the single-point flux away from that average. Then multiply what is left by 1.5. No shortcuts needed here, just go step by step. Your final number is -10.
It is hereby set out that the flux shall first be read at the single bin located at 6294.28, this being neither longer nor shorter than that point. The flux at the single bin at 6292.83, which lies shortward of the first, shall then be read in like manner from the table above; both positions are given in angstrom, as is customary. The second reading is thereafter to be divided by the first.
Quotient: 1.02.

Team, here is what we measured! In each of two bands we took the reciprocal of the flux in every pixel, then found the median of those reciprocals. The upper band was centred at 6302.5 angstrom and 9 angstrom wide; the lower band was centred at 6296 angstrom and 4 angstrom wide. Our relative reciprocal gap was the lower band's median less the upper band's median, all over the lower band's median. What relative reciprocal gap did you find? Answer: -0.0201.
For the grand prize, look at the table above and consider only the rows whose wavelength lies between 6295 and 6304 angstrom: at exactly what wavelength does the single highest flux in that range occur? 6301.53 angstrom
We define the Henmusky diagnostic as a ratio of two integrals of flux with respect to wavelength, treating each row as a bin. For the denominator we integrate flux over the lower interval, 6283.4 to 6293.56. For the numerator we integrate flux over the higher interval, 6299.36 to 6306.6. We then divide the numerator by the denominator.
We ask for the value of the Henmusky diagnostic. 0.71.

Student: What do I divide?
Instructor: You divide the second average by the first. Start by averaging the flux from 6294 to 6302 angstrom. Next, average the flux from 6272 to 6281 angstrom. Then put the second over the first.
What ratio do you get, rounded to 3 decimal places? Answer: 1.021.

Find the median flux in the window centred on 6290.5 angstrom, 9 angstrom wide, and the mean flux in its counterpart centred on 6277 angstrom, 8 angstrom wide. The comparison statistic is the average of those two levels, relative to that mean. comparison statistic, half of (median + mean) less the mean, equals -1.0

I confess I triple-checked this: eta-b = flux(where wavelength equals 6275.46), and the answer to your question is 76.3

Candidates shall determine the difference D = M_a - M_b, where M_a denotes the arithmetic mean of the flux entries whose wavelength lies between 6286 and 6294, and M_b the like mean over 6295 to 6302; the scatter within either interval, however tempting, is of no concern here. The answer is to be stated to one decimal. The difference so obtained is 0.3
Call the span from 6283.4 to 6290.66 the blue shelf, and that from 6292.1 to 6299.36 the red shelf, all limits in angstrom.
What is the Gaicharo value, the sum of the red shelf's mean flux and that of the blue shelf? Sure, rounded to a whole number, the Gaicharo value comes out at 152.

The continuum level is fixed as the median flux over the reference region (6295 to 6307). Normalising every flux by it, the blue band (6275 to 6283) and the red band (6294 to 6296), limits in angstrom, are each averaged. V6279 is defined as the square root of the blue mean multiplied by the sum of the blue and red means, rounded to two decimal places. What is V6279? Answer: 1.43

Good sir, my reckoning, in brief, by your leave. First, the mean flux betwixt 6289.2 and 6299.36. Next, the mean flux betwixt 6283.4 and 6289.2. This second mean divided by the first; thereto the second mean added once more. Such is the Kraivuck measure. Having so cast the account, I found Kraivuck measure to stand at 77.3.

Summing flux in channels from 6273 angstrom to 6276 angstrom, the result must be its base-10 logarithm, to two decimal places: 2.19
